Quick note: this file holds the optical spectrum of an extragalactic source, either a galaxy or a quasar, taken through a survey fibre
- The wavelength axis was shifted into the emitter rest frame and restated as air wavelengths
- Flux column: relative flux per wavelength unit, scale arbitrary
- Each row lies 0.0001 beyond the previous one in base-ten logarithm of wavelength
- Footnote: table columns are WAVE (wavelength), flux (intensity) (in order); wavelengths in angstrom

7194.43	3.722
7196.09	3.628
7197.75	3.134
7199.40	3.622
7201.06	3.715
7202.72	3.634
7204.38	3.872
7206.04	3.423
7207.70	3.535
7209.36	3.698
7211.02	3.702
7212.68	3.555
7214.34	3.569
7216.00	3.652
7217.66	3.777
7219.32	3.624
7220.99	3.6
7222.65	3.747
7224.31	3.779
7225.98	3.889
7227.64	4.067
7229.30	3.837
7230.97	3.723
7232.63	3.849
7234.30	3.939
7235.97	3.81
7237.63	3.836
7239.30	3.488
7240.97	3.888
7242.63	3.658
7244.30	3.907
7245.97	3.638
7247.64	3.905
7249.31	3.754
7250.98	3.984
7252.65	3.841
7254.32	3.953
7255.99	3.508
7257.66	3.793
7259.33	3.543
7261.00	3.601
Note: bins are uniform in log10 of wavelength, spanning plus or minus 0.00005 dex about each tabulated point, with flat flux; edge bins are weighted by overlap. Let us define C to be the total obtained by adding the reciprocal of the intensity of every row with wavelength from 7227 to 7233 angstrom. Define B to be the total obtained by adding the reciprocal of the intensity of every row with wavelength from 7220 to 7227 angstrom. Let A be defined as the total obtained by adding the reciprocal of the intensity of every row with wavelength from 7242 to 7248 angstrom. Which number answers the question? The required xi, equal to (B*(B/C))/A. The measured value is 1.04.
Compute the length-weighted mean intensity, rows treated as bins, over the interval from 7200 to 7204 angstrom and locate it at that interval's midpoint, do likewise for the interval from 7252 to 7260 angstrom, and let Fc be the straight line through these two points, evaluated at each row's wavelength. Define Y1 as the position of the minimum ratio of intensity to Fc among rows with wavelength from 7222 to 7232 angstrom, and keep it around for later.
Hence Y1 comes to 7230.97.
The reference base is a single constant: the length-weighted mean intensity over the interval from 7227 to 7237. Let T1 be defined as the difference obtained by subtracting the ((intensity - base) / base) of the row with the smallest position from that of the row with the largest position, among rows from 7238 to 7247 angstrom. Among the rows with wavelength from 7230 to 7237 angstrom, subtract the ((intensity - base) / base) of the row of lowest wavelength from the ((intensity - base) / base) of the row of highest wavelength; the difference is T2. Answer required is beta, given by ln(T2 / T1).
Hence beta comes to -0.5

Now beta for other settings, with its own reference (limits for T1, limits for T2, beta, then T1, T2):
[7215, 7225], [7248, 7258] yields -1.2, 0.033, 0.01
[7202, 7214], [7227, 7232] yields 1.5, -0.020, -0.09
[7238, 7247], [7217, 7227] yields -0.3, 0.039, 0.03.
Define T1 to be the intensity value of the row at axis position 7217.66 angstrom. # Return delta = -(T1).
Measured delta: -3.78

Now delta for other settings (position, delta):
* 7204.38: -3.87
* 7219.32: -3.62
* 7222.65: -3.75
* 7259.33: -3.54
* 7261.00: -3.60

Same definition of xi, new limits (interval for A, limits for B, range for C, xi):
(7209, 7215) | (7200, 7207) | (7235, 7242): 1.02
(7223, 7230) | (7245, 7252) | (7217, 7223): 0.98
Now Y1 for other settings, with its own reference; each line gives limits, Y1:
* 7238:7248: 7239.30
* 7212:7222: 7212.68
